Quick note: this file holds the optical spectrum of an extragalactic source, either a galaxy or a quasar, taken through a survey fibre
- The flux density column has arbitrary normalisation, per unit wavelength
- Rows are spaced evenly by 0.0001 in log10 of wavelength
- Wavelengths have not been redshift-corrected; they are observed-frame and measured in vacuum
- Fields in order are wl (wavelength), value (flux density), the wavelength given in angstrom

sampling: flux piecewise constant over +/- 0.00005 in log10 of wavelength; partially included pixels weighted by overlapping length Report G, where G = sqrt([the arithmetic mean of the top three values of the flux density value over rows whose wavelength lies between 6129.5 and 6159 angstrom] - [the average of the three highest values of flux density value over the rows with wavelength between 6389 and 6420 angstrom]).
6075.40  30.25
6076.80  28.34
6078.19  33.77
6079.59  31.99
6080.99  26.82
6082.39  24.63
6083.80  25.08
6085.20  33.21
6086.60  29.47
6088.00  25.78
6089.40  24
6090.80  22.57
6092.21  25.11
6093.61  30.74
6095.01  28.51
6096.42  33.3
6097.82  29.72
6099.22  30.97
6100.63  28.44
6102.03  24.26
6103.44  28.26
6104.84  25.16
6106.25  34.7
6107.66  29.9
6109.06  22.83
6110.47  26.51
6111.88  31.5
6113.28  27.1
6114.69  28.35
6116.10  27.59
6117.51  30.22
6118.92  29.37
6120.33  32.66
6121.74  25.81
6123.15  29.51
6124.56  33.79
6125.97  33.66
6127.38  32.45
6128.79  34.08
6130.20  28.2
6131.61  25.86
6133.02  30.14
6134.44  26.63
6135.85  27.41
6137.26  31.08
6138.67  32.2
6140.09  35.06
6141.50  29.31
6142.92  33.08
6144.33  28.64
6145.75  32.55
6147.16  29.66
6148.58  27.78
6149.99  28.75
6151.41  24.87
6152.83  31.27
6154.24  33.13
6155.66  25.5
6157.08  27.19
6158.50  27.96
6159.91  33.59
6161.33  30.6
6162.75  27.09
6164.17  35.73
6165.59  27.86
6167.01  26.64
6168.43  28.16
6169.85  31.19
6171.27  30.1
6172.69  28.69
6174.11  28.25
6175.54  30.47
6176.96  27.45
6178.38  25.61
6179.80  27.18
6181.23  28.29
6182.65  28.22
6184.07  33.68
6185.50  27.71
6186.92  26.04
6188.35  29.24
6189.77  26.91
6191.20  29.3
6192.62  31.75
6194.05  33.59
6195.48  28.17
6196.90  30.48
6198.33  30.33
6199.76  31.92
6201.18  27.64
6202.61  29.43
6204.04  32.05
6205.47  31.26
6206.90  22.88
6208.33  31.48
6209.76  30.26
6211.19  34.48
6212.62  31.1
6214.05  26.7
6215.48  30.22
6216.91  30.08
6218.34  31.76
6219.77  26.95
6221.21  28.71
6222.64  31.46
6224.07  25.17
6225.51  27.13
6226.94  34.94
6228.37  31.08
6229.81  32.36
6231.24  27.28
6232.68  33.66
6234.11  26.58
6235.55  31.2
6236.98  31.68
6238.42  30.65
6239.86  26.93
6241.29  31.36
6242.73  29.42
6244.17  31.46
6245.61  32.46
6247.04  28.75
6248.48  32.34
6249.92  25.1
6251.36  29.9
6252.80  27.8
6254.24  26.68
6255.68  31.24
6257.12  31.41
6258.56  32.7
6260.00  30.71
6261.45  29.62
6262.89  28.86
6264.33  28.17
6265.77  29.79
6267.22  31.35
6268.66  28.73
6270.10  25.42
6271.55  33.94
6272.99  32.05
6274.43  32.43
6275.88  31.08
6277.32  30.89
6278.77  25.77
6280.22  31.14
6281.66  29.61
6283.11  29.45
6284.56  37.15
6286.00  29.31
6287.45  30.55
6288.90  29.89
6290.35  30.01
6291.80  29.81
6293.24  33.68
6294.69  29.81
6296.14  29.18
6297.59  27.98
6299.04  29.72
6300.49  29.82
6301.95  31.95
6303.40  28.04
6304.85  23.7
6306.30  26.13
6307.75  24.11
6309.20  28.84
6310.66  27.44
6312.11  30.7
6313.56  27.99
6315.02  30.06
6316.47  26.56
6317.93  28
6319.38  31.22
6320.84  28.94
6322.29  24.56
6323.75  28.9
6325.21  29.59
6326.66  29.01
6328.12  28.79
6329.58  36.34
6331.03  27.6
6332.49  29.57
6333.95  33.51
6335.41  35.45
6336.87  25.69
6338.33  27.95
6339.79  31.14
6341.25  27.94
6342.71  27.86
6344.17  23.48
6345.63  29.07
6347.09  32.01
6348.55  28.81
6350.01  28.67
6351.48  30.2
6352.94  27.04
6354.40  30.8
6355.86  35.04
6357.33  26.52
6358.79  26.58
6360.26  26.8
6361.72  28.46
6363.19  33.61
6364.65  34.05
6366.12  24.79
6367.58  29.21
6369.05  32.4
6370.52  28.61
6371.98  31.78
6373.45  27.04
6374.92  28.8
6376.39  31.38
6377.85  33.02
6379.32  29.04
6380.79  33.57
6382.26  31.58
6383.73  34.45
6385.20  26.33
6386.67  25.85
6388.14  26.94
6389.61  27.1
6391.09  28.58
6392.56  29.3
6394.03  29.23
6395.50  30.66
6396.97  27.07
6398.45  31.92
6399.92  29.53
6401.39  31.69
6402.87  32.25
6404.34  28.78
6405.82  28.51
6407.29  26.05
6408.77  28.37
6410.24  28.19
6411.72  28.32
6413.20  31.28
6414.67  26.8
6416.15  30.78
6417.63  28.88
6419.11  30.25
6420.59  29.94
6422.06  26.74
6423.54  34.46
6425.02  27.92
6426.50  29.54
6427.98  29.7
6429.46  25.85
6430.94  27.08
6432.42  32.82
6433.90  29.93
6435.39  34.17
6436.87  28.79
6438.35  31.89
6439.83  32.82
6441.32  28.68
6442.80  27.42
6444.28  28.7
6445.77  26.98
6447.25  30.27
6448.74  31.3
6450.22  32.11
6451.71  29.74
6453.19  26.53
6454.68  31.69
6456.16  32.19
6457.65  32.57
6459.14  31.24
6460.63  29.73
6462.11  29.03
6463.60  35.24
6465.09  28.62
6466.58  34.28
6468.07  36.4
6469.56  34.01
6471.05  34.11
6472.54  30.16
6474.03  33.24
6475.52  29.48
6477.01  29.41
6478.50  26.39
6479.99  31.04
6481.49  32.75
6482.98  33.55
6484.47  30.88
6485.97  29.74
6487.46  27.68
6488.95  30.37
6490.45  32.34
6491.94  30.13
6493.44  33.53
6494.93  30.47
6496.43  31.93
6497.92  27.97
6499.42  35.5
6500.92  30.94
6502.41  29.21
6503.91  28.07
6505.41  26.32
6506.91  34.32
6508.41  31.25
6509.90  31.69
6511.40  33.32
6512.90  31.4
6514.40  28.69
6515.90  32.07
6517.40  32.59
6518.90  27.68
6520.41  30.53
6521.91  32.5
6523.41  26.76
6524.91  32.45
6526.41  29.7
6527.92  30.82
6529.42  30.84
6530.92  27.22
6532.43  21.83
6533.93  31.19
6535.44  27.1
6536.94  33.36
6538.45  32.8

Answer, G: 1.3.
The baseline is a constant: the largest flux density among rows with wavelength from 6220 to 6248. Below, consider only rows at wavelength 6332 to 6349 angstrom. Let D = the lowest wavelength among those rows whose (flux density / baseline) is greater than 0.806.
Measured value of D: 6332.49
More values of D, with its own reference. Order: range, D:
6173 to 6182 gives 6174.11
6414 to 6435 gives 6416.15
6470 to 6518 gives 6471.05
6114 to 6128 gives 6114.69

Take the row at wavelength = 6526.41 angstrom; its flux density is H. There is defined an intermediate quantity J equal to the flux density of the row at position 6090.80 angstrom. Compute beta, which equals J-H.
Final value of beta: -7.1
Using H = 29.7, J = 22.57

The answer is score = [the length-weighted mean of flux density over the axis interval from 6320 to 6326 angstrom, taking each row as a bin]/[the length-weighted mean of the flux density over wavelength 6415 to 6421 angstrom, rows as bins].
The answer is 0.94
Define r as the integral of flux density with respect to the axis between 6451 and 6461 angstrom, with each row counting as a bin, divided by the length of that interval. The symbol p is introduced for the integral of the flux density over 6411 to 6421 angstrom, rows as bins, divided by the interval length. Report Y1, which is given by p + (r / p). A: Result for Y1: 30.5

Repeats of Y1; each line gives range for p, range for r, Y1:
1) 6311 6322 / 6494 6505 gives 29.9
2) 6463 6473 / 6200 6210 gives 34.2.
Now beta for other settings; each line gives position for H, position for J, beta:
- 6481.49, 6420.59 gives -2.8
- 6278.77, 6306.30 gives 0.4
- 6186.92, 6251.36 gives 3.9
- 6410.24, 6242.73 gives 1.2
